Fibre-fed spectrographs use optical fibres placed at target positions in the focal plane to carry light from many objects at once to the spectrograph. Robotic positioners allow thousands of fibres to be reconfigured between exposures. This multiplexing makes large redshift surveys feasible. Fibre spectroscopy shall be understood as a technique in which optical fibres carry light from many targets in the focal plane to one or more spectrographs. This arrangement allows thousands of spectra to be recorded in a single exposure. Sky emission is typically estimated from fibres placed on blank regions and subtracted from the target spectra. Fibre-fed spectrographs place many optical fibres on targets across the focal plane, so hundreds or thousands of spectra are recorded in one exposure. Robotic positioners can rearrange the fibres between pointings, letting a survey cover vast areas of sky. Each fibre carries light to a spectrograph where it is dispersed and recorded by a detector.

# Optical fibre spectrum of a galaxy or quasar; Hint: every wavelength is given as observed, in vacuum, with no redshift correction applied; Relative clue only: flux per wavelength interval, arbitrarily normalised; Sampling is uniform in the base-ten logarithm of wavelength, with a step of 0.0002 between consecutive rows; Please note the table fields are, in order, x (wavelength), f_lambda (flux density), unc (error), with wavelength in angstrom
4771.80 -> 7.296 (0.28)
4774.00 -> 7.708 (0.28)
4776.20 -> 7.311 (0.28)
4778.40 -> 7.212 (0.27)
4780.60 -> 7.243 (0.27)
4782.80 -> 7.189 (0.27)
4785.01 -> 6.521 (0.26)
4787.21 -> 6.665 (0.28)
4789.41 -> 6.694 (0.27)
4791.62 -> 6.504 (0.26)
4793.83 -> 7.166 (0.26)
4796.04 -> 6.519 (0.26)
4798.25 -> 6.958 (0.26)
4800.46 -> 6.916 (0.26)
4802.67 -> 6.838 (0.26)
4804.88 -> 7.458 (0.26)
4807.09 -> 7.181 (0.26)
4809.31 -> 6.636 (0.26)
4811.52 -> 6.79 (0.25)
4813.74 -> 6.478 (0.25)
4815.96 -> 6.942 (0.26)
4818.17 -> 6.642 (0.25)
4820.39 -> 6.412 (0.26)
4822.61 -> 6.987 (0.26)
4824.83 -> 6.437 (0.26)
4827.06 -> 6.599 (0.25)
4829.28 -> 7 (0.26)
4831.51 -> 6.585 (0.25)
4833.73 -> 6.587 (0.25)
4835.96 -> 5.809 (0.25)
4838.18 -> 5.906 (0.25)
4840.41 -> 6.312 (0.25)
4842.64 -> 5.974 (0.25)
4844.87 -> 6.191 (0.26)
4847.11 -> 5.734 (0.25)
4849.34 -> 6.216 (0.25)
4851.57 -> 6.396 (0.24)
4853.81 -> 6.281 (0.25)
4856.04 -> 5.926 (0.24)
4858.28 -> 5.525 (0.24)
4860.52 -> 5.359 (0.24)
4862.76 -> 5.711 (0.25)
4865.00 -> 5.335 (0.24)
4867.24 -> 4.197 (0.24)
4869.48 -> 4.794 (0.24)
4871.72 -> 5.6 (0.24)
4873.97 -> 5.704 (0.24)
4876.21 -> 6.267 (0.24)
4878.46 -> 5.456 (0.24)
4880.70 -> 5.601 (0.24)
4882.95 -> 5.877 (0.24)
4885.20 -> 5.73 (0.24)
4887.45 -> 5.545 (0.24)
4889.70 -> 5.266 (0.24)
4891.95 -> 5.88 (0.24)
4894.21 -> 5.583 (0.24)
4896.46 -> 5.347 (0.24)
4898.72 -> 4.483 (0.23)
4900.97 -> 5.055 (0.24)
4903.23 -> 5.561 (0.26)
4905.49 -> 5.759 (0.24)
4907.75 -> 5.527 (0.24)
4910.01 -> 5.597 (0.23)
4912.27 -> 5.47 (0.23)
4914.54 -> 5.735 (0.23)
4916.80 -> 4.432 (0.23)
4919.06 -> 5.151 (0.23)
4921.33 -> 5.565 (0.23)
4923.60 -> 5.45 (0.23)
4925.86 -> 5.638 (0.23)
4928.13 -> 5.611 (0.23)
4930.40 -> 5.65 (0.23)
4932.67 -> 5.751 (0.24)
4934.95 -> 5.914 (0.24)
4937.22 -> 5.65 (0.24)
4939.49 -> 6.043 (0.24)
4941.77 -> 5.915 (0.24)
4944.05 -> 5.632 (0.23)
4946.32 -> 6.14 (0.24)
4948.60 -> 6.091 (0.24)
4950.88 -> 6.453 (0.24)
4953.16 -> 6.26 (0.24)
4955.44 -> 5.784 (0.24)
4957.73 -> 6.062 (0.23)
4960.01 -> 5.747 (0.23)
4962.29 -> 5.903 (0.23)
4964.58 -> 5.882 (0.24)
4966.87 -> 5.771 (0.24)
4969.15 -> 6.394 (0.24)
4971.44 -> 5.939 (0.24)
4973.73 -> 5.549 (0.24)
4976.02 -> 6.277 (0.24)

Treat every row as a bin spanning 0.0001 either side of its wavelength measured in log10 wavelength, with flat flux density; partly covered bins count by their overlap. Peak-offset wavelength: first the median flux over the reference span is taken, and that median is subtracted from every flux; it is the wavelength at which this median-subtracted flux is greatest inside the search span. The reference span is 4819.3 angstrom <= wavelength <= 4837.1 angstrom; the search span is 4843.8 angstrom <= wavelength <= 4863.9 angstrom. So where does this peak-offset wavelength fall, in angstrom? 4851.57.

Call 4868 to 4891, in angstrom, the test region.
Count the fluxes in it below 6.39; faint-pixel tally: 10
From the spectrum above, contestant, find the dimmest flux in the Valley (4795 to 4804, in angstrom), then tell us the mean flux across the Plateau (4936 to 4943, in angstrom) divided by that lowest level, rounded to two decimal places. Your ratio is 0.90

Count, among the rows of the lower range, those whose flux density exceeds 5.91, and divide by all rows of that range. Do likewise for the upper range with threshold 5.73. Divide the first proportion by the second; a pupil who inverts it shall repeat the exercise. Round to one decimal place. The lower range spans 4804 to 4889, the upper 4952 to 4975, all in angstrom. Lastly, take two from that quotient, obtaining -1.4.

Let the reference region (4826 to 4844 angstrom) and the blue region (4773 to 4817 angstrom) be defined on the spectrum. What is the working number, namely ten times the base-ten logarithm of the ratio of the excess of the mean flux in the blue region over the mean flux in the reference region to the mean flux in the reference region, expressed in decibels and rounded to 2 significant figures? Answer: -10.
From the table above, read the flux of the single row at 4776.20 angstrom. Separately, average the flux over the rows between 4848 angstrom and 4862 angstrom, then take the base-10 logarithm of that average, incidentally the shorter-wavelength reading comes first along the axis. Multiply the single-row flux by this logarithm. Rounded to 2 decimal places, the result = 5.66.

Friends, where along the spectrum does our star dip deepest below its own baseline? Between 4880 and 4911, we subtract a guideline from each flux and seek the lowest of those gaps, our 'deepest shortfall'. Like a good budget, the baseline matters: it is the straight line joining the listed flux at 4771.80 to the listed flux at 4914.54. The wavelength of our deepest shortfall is 4898.72 angstrom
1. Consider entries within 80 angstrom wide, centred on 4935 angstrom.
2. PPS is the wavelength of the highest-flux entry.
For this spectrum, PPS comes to 4950.88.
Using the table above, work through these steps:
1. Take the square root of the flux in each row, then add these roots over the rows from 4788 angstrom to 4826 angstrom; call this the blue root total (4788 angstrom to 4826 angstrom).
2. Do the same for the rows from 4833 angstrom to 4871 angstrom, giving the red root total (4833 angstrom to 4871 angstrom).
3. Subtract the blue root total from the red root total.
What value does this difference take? -3.5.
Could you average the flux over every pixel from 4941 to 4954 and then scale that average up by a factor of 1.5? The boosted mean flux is 9.1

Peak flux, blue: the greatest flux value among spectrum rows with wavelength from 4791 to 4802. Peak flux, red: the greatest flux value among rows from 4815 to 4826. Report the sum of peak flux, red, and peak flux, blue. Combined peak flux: 14.2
